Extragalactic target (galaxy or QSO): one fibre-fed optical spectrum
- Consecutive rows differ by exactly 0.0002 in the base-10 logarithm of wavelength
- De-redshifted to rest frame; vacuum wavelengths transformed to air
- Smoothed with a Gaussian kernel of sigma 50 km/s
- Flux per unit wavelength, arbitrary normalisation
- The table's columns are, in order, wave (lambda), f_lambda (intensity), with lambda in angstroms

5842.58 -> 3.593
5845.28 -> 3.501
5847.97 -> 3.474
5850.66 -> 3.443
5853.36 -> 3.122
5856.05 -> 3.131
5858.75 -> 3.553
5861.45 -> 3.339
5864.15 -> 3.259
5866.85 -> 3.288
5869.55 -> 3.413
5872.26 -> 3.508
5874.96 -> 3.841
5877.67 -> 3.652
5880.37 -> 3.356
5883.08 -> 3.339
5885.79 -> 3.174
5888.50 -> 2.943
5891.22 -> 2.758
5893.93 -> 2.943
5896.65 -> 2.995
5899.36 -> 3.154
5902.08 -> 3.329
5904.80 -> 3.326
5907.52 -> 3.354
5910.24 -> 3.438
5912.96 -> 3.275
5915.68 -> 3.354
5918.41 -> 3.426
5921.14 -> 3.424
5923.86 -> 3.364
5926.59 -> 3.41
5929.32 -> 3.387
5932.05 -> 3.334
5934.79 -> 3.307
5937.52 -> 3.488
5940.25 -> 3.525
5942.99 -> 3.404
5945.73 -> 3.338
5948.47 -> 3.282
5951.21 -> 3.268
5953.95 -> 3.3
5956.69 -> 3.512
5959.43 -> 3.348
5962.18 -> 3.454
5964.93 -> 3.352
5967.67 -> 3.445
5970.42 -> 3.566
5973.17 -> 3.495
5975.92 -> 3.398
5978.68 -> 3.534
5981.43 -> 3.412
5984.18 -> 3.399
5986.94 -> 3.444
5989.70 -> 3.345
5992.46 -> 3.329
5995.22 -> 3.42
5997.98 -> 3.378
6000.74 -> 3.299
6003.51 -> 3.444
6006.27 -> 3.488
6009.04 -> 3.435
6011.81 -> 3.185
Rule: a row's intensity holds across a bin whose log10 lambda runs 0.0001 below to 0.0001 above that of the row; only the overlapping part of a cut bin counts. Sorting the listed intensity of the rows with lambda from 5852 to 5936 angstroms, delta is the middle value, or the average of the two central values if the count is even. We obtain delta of 3.34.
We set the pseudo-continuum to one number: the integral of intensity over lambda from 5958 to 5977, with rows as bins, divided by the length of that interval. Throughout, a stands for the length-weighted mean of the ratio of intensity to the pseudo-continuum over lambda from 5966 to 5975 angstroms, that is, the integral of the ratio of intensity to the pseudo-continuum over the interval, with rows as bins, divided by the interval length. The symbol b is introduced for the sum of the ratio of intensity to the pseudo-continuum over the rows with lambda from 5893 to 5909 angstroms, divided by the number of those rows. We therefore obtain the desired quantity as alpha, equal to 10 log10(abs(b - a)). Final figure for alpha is -10.4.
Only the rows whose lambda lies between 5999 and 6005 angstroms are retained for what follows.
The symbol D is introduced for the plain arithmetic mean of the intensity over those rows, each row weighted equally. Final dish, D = 3.37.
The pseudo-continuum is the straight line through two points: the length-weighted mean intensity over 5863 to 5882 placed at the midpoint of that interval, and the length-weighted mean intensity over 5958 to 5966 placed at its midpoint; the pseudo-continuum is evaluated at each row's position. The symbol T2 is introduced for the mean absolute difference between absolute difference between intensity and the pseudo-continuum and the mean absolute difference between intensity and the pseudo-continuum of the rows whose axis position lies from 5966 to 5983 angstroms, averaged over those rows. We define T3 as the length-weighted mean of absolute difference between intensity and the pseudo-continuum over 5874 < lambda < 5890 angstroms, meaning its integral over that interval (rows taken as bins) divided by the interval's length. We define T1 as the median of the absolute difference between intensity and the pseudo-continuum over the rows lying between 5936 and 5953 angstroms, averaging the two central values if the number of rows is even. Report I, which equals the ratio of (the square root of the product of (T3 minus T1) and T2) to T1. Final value 1.0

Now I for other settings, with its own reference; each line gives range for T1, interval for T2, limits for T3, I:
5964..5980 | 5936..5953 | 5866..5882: 0.5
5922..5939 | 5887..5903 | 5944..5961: 0.8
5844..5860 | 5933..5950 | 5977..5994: 0.1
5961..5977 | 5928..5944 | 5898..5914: 0.7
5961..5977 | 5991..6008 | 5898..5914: 0.7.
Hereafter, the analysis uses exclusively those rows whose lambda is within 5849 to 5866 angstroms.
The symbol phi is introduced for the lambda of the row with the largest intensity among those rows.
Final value 5858.75 angstroms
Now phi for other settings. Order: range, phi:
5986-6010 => 6006.27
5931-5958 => 5940.25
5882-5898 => 5883.08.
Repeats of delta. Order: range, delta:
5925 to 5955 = 3.34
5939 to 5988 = 3.41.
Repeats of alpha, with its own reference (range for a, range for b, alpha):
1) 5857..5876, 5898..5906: -13.0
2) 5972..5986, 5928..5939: -17.1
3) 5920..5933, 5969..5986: -16.3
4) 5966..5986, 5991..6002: -15.1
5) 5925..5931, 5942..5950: -18.2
